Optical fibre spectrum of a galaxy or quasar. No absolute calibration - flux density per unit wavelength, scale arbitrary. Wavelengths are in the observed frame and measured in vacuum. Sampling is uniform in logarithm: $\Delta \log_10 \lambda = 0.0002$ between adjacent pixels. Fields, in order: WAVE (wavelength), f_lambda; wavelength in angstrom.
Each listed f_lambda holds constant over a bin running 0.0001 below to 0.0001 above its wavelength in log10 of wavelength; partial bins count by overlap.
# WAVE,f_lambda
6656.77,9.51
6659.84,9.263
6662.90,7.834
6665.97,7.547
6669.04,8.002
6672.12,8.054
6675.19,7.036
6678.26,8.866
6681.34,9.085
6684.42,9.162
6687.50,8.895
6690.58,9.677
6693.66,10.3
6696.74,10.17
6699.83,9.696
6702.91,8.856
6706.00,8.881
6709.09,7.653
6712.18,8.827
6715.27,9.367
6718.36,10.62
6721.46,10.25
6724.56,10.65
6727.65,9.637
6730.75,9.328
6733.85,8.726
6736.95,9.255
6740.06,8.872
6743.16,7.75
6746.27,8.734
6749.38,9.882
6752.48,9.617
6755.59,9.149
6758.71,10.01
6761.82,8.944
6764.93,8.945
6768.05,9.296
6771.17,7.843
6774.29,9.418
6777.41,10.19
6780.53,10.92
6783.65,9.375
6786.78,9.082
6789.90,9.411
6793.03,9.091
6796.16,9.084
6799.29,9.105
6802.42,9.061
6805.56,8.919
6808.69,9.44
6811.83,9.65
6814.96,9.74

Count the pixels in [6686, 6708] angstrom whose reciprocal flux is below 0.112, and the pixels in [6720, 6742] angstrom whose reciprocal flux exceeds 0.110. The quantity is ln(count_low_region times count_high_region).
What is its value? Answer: 2.1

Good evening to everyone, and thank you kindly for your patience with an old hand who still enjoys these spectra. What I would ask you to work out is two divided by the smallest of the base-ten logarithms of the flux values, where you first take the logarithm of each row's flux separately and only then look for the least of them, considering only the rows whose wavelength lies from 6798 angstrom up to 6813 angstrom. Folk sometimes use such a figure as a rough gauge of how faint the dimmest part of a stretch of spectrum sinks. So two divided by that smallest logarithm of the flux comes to 2.10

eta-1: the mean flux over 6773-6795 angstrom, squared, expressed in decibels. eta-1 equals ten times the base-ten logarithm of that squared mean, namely 19.7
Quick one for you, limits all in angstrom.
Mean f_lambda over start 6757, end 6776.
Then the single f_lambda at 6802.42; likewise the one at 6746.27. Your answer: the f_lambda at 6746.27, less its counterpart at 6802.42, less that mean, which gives -9.4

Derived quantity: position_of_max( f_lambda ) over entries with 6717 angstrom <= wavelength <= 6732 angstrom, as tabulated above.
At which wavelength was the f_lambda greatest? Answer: 6724.56 angstrom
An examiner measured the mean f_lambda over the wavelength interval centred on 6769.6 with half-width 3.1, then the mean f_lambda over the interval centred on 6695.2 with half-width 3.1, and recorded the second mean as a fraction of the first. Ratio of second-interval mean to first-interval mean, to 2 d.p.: 1.19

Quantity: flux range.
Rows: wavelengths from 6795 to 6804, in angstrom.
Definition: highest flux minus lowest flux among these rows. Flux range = 0.0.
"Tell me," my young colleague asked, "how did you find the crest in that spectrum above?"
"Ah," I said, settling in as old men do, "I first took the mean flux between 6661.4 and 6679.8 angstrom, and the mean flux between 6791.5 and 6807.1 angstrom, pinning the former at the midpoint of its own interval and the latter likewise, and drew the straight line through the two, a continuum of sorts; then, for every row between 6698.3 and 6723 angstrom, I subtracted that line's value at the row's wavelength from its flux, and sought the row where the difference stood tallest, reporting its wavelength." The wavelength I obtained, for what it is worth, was 6718.36 angstrom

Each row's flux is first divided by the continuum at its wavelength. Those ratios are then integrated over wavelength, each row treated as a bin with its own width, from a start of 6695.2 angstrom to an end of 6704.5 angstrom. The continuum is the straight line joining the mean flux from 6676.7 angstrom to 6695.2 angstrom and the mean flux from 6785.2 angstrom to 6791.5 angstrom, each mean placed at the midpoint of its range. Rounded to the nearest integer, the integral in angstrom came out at 10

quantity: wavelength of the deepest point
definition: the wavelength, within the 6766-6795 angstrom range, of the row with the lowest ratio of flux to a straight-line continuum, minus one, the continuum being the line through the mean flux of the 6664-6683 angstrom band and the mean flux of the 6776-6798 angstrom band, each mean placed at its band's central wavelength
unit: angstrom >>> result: 6771.17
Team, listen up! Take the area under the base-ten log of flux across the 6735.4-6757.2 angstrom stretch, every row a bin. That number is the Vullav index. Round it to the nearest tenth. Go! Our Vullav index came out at 20.8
